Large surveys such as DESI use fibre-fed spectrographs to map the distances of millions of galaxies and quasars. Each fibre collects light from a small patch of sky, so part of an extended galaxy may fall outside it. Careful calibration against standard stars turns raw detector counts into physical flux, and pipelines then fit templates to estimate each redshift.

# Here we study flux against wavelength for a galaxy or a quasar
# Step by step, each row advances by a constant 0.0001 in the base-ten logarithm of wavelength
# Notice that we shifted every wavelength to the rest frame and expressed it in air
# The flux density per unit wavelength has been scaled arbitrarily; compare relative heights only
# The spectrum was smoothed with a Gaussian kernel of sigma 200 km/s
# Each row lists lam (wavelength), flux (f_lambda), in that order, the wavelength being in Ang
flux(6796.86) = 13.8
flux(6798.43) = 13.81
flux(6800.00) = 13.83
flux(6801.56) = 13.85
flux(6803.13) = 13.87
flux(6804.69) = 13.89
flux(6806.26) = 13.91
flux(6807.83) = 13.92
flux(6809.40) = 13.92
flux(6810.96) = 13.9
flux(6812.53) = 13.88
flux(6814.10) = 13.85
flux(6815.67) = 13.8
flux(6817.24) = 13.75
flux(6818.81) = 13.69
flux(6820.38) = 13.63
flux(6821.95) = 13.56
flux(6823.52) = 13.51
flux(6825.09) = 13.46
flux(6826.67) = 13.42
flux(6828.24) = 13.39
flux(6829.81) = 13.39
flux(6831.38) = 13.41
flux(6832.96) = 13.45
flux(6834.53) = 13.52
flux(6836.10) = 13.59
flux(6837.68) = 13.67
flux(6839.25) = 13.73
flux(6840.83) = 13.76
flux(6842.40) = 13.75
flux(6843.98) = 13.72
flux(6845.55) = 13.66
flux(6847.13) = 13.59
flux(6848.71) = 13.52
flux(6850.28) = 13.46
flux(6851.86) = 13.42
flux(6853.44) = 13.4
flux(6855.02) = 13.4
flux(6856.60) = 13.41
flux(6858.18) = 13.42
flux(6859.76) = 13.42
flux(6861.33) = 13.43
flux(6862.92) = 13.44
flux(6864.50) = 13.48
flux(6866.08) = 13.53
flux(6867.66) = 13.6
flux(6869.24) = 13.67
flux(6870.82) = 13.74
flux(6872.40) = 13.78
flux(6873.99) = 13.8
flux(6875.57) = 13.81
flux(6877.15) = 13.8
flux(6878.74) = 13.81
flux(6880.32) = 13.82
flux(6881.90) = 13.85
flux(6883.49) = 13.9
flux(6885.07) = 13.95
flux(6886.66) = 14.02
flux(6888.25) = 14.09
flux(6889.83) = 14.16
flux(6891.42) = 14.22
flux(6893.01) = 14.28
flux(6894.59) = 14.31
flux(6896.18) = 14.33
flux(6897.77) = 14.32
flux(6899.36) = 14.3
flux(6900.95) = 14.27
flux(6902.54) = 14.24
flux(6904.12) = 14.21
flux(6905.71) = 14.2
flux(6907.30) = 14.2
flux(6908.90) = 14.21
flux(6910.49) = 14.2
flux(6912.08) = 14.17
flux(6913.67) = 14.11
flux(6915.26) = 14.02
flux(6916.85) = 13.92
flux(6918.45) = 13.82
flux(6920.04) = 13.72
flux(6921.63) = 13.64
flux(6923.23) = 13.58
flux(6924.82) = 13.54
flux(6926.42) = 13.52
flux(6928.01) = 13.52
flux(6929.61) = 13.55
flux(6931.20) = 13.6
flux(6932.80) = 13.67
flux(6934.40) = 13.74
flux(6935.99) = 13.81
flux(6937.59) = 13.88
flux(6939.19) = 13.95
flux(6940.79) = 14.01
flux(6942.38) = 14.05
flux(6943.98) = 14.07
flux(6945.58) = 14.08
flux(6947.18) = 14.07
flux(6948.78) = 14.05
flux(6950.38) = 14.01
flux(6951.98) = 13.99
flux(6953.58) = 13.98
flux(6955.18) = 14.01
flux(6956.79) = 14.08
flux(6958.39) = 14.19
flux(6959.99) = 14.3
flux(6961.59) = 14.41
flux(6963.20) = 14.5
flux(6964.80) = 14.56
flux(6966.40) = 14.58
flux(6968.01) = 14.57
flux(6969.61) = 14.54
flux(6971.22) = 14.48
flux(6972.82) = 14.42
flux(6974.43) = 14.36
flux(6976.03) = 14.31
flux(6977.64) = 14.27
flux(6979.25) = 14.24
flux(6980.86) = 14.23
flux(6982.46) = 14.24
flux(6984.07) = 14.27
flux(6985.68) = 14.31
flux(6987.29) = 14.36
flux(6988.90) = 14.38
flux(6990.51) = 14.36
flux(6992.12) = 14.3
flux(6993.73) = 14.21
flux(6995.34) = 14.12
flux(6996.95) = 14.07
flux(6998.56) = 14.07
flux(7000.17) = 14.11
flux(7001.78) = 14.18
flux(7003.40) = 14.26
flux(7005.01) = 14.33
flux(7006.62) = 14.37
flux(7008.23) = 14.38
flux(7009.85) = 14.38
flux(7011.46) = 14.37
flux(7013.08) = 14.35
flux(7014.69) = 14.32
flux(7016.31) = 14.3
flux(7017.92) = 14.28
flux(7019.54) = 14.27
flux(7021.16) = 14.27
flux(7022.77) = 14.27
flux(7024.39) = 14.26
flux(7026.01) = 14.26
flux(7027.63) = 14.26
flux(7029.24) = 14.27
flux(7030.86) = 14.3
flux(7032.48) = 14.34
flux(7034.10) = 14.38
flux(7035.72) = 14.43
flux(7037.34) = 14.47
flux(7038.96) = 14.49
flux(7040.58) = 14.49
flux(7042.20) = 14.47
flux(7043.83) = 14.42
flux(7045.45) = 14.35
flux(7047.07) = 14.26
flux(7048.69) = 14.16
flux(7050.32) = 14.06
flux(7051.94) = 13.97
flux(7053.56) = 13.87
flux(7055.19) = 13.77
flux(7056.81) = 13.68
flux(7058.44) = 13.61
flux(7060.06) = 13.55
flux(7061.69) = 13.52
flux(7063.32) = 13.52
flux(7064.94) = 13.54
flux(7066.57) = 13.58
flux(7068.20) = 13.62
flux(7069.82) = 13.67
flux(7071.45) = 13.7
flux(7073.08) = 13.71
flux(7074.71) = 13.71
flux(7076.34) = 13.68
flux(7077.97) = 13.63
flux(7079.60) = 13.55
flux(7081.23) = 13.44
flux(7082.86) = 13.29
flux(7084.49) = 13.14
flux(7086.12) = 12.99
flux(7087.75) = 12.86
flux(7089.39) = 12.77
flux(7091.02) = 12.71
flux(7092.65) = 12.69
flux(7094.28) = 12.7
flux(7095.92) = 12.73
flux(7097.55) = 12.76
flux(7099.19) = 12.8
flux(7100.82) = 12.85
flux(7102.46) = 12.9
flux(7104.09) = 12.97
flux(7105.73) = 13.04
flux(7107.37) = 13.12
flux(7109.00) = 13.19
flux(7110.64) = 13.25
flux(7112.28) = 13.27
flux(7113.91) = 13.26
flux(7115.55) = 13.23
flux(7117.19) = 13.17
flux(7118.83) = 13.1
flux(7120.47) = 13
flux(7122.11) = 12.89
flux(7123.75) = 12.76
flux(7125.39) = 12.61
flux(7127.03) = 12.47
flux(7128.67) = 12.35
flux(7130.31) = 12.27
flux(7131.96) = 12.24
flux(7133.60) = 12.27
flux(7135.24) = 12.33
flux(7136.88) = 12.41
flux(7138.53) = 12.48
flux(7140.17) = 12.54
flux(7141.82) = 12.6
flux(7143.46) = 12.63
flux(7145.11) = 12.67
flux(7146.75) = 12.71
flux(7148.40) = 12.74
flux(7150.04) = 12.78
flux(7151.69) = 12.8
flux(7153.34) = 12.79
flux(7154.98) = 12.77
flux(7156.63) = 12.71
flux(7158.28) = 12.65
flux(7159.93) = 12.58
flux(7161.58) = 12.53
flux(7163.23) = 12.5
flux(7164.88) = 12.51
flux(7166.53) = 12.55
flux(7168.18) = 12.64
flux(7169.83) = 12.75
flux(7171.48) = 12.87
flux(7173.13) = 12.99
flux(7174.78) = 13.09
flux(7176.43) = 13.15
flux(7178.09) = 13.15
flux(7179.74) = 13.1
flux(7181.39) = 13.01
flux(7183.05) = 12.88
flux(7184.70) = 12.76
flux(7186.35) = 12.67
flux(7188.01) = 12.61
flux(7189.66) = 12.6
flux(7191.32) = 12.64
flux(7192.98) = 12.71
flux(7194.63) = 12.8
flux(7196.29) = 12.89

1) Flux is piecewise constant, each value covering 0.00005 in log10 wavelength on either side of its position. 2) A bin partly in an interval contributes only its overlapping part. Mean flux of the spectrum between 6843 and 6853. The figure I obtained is 13.6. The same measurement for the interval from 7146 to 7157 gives 12.8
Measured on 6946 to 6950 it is 14.1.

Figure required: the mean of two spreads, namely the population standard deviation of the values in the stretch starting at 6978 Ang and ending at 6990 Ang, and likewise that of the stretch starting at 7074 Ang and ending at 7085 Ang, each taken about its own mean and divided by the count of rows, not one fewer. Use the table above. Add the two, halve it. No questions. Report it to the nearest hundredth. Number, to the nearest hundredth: 0.13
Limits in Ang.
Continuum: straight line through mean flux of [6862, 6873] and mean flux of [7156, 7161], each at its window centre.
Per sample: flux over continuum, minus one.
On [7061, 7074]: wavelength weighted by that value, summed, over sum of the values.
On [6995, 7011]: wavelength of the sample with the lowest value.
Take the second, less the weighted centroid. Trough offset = -70.9 Ang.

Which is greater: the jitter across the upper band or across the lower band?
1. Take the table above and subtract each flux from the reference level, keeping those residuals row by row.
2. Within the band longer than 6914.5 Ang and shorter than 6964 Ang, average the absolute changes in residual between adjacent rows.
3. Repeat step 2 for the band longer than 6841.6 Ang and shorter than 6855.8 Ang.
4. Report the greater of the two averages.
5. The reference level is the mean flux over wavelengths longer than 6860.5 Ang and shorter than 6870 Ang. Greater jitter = 0.056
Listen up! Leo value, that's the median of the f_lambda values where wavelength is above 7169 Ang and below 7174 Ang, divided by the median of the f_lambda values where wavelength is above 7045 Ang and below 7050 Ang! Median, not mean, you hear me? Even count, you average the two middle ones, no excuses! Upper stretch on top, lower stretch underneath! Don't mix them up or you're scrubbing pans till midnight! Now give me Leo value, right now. 0.90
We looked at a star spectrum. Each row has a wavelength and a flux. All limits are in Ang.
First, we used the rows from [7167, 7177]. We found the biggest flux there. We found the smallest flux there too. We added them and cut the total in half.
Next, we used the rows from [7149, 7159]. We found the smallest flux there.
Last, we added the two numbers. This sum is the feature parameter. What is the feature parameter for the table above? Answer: 25.5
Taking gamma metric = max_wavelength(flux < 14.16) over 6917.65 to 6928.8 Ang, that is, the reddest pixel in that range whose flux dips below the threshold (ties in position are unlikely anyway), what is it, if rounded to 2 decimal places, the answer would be 6928.01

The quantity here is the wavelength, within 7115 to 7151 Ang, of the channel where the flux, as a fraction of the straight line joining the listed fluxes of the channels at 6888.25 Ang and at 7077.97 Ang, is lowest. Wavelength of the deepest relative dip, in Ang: 7131.96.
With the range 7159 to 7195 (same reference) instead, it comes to 7163.23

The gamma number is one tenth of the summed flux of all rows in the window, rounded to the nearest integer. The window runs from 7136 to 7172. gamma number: 28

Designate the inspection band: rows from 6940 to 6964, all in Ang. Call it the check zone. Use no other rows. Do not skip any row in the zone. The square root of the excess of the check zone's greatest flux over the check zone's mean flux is 0.62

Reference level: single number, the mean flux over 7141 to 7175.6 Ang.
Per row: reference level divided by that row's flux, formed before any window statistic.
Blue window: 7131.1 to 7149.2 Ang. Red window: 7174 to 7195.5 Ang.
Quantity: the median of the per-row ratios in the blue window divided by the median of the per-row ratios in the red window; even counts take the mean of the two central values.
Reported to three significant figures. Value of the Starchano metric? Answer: 1.02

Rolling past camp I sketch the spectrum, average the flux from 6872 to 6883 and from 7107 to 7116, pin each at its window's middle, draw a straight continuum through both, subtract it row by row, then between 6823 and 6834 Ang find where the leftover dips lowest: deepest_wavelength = 6828.24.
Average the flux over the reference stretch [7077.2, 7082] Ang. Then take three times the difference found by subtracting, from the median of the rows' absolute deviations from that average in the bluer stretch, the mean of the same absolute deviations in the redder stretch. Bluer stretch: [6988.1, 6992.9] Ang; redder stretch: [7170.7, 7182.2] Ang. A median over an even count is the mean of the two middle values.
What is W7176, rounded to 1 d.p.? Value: 1.0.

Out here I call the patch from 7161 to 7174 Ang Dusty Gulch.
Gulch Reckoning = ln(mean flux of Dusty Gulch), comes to 2.54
